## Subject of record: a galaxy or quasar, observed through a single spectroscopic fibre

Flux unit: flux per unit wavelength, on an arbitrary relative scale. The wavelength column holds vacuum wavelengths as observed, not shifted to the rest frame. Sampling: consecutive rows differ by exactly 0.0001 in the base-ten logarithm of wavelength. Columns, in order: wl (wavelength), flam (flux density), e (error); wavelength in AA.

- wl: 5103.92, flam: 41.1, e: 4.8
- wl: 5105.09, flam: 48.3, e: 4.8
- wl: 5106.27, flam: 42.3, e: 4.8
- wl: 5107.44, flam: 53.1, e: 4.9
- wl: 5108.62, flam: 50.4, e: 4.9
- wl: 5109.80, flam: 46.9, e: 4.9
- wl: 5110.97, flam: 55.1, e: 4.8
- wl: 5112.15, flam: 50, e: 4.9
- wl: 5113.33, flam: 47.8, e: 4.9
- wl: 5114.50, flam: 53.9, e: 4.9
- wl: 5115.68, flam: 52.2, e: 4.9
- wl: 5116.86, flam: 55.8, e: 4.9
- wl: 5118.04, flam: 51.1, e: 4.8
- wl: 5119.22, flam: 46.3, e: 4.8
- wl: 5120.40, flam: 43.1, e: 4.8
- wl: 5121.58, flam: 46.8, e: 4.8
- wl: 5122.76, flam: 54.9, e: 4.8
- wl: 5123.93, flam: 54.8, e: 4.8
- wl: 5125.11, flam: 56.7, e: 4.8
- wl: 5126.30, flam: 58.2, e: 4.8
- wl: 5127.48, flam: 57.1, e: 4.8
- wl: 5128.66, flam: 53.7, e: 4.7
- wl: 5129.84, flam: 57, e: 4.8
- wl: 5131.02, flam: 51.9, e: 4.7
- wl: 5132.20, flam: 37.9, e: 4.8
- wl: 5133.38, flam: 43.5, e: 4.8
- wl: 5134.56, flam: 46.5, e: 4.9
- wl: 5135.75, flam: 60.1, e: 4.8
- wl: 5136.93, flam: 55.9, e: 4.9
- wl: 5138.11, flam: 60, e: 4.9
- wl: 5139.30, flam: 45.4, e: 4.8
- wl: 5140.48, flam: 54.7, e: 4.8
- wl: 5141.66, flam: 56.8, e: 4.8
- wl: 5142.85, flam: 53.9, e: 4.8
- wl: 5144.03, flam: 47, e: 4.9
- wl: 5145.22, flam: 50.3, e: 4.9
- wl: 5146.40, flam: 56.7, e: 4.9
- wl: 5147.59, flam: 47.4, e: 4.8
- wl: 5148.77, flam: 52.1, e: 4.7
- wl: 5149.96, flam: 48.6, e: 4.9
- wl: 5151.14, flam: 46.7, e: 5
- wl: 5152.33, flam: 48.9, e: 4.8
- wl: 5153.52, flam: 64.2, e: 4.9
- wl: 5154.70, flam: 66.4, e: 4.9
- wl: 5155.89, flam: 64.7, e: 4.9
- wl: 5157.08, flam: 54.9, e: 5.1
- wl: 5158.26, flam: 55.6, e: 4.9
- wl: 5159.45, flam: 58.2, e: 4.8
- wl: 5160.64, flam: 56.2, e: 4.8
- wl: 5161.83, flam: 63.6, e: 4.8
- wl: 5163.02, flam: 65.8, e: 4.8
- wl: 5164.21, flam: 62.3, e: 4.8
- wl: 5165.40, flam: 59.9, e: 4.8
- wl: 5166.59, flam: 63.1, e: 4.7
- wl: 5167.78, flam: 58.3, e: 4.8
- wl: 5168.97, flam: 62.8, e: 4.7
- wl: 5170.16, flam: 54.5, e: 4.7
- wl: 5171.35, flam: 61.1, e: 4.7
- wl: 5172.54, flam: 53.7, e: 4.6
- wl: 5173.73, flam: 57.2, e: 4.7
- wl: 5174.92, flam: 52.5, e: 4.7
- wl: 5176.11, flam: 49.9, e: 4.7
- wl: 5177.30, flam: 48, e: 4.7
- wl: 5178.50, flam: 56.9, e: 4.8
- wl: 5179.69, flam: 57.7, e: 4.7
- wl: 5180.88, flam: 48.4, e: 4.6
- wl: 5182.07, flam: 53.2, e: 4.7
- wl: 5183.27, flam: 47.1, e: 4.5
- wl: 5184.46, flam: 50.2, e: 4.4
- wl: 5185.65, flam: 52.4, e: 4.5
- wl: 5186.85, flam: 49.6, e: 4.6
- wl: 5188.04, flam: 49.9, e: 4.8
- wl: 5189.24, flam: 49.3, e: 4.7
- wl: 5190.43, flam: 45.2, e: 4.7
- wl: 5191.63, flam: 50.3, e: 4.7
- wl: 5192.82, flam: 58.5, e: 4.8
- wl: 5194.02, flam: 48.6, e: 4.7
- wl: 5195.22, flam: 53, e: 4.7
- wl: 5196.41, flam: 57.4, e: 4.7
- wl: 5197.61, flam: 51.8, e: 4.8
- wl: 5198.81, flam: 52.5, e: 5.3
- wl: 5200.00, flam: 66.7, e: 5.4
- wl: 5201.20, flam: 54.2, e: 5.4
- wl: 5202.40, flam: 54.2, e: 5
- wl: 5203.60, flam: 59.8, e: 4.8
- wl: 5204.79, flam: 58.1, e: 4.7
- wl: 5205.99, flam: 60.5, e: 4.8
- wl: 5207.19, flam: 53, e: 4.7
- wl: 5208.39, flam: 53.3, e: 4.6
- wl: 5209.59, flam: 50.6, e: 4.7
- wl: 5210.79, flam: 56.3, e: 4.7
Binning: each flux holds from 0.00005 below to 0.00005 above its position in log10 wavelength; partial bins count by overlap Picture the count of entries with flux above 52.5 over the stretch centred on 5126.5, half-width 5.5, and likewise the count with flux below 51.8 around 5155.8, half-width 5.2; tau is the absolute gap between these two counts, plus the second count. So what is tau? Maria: 7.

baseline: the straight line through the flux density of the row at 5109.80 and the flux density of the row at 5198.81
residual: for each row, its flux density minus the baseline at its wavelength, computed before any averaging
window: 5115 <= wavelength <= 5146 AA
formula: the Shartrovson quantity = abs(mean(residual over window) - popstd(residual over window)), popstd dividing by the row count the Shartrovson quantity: 1.9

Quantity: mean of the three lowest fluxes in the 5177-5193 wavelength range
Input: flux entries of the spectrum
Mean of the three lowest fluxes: 46.8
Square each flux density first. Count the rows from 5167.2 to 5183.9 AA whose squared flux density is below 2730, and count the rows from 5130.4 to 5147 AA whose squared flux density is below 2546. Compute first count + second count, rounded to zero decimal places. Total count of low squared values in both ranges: 10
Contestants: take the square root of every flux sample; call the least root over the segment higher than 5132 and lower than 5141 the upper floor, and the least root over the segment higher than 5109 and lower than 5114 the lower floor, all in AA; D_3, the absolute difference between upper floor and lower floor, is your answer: 0.69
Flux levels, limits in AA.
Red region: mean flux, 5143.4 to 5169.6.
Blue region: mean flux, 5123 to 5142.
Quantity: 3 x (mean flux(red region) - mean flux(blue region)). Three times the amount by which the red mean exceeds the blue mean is 12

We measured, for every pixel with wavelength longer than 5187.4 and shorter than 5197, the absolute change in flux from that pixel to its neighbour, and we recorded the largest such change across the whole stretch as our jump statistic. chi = 9.9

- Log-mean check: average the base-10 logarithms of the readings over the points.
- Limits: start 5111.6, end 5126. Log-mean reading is 1.71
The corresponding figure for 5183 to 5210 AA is 1.73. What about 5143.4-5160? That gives 1.73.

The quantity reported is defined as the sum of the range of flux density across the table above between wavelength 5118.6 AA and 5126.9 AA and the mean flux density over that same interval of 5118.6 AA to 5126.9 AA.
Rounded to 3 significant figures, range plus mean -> 66.6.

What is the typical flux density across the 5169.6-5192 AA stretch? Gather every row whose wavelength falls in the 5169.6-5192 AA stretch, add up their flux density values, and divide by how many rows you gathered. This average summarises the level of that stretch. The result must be 52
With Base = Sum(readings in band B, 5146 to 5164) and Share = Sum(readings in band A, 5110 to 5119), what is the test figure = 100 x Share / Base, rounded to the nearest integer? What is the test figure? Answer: 43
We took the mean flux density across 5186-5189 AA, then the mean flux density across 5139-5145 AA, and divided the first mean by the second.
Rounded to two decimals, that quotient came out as 0.96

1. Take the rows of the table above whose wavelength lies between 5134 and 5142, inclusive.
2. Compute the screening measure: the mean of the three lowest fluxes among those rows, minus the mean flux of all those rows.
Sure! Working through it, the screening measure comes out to -5.3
